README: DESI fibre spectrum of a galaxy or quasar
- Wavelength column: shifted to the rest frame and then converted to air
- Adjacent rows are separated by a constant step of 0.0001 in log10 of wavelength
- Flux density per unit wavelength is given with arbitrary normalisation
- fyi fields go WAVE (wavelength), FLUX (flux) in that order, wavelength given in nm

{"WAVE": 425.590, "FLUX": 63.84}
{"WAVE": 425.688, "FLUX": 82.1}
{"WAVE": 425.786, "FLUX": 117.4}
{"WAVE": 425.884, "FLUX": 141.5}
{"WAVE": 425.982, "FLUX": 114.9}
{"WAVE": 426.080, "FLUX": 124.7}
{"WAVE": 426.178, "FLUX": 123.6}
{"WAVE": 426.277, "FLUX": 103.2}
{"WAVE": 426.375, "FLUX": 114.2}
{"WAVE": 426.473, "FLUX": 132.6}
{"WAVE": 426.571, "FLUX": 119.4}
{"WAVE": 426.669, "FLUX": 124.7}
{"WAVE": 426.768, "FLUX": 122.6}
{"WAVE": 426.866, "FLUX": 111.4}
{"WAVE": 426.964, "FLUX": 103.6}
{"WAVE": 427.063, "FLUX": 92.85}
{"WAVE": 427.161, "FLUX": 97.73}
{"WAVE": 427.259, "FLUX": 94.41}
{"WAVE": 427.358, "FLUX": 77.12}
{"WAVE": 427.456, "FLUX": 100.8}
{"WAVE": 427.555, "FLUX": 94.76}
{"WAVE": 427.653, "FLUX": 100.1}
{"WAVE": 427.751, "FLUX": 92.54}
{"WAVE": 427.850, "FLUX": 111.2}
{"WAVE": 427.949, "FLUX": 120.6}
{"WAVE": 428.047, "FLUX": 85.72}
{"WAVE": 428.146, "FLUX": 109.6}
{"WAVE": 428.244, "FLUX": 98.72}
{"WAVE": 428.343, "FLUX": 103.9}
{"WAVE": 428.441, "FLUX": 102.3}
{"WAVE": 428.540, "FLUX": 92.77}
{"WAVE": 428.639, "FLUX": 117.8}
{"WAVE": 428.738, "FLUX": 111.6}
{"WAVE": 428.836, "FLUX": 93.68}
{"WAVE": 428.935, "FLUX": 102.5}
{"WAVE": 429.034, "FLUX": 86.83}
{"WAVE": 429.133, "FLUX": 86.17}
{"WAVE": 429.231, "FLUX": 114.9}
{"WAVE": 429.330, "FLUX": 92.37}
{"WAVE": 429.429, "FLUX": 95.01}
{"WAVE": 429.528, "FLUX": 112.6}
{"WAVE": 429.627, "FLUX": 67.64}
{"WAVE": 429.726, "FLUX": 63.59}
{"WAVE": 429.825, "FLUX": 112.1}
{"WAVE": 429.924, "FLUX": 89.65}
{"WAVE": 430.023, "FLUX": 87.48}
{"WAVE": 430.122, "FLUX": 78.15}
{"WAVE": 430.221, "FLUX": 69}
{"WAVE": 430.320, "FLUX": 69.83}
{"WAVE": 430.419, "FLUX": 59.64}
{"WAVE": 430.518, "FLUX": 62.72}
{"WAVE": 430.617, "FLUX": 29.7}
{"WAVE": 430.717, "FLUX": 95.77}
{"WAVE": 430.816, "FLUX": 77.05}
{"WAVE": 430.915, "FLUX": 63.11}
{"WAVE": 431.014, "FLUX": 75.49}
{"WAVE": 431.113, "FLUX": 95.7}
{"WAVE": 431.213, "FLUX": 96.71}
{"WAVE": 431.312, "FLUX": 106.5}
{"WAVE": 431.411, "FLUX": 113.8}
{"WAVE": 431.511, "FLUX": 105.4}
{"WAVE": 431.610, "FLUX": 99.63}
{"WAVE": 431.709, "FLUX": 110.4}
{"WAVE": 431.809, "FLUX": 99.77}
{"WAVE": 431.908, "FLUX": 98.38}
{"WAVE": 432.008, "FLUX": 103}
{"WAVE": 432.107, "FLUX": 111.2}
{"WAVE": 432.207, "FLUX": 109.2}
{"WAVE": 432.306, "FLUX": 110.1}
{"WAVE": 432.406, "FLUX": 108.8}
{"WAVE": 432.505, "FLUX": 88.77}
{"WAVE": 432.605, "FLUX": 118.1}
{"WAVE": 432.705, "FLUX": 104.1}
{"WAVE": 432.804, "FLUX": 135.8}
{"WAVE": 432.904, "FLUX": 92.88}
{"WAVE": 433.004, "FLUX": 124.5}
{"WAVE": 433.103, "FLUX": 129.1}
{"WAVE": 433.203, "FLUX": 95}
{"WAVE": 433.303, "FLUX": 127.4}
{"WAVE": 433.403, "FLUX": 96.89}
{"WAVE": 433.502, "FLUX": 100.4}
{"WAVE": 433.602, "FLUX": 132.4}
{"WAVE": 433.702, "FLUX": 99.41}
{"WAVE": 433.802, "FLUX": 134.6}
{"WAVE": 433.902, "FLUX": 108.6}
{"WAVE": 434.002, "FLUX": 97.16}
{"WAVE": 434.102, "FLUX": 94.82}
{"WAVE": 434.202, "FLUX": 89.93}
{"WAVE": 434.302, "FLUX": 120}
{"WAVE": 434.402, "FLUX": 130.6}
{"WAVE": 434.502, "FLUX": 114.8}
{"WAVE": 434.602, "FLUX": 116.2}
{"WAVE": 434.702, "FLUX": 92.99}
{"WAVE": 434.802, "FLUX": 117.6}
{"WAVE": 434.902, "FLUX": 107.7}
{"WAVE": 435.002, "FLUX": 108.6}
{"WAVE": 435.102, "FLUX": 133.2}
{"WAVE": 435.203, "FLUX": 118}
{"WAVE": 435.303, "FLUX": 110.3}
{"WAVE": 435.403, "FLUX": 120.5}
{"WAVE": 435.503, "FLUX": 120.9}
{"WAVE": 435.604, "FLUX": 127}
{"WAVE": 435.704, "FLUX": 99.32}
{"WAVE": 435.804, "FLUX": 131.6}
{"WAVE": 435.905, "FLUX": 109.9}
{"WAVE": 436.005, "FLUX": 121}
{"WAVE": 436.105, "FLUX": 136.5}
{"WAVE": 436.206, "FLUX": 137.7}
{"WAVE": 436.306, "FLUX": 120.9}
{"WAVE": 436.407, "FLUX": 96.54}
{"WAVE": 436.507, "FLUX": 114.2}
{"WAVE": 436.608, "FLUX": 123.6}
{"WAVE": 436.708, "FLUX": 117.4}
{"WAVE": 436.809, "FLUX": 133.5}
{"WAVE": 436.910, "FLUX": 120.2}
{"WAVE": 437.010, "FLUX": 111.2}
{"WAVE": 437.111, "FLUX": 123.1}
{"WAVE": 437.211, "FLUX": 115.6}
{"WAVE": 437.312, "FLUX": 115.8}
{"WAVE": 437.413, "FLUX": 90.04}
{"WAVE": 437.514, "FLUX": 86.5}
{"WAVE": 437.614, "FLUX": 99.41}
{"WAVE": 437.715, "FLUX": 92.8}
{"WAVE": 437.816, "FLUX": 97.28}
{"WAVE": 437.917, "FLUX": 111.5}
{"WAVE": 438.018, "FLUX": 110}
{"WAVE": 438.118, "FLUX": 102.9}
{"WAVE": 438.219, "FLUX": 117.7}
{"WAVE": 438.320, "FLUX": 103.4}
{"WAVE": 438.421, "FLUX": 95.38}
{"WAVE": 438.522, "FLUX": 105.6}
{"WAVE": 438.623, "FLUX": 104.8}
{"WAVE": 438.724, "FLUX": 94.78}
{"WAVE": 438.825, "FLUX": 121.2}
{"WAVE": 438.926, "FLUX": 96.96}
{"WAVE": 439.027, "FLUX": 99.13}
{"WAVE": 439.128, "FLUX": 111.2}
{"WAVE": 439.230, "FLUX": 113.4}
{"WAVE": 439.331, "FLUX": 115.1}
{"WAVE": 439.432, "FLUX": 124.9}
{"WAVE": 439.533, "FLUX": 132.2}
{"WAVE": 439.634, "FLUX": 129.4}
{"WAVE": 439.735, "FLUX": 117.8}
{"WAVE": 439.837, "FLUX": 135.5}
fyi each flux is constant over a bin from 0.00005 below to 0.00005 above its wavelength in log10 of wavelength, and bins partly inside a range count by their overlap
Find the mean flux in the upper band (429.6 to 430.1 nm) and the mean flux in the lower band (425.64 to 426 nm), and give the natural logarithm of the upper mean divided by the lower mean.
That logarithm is -0.3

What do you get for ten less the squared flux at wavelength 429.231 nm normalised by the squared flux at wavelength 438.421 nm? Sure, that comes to 8.5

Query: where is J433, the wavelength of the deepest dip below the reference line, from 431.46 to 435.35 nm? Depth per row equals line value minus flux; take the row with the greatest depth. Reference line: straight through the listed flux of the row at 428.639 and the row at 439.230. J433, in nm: 432.505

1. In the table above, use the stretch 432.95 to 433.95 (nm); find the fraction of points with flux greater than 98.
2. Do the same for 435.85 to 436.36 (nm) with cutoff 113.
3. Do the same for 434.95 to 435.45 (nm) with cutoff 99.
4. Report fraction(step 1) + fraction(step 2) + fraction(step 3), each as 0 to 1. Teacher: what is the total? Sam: 2.6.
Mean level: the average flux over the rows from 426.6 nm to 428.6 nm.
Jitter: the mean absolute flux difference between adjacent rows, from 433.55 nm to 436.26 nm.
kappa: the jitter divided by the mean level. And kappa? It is 0.15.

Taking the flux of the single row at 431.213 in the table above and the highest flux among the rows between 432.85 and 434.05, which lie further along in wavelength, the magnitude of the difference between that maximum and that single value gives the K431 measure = 38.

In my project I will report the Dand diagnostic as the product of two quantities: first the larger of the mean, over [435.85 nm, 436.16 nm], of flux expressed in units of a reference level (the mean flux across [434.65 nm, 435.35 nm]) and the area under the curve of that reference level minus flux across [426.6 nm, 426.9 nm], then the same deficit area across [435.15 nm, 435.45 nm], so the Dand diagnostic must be -1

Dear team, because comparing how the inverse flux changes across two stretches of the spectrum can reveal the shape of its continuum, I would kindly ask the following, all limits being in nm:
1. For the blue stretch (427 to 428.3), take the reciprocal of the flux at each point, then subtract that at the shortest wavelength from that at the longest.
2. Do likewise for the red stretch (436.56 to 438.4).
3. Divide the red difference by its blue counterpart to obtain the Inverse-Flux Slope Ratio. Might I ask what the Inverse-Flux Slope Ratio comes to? -2.5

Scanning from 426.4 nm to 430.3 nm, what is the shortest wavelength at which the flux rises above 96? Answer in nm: 426.473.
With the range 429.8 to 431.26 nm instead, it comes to 429.825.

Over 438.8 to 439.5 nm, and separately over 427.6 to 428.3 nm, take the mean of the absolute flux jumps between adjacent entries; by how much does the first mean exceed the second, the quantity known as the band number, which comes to -9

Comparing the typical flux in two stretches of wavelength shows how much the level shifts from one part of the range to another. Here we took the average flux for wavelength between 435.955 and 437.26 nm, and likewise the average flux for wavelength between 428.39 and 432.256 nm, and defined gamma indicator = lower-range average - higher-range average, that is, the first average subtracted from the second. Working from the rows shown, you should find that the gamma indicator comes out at -30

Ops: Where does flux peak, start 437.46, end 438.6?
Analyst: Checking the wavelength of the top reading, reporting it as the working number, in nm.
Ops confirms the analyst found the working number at 438.219 nm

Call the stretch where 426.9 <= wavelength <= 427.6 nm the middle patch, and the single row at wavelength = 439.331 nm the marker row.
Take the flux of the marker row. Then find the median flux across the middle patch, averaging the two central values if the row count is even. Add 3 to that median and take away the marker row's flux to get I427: -17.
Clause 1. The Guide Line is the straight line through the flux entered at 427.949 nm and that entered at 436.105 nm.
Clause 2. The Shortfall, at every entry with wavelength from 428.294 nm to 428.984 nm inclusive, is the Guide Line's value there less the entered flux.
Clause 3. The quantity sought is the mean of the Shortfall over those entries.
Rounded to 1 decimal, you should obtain 18.4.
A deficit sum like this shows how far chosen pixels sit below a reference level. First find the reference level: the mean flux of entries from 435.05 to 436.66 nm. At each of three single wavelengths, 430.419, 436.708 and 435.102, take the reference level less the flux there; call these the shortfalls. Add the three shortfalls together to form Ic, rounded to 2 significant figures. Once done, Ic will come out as 50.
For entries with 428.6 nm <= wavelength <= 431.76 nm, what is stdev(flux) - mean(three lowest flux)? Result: -30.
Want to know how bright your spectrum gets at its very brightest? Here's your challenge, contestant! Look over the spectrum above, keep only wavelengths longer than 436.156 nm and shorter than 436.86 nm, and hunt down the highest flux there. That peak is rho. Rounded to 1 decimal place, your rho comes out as 137.7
